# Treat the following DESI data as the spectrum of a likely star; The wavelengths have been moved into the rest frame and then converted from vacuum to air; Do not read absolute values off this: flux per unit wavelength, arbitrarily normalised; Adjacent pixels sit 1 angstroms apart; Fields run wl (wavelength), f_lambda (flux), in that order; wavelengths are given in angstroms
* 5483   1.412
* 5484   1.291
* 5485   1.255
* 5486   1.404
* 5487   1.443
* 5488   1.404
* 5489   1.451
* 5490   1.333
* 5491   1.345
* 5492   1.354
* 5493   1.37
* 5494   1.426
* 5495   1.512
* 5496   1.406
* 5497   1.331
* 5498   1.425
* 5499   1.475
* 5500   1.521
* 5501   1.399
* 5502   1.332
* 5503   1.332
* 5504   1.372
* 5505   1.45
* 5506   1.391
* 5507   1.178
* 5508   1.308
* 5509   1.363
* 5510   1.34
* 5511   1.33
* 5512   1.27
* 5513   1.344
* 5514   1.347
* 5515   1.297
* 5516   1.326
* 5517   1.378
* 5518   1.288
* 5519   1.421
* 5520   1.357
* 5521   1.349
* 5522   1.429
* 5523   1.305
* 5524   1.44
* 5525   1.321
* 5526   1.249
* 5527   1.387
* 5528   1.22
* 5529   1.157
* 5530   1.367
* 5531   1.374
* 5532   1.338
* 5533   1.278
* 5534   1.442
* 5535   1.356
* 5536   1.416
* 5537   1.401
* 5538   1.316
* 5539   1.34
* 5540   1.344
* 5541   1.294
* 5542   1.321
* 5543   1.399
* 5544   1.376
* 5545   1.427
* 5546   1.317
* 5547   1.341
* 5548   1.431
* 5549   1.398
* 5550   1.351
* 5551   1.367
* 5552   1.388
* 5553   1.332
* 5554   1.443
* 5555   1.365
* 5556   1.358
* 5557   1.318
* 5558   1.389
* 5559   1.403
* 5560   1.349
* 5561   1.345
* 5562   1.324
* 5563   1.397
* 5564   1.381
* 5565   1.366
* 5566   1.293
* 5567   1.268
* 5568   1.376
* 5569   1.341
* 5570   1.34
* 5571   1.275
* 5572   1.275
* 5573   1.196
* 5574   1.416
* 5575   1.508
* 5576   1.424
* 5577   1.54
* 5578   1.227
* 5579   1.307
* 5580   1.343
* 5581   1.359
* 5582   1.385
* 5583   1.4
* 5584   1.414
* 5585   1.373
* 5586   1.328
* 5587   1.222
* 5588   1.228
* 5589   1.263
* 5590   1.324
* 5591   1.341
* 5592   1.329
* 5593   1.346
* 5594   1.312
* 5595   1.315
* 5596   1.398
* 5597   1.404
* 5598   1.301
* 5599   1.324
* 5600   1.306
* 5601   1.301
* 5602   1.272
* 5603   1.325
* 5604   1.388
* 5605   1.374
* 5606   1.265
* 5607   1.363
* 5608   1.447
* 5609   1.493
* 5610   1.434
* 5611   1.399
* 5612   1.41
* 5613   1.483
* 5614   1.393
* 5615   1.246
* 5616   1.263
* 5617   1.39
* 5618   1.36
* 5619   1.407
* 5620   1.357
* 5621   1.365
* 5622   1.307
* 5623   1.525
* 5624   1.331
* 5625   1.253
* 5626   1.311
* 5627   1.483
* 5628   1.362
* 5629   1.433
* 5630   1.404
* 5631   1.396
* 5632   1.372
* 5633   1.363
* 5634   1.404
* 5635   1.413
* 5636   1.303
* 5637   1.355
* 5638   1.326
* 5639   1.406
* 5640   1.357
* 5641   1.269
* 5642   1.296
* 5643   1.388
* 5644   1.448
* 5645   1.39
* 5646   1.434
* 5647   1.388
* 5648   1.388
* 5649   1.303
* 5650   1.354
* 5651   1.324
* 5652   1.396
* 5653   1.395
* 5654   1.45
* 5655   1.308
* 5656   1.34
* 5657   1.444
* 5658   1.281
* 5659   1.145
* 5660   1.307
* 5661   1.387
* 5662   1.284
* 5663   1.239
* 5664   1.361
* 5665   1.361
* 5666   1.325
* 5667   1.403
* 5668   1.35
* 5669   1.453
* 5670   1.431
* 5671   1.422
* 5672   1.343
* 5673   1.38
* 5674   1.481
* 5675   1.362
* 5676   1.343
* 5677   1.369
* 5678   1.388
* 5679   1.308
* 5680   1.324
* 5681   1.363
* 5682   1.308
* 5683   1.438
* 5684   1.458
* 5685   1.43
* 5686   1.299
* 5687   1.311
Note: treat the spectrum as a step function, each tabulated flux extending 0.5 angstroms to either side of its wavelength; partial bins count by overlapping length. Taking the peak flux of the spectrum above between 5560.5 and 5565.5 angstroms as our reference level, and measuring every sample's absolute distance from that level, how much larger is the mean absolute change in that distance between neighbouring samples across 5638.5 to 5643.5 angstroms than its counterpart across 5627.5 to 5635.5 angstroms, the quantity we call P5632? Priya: 0.0445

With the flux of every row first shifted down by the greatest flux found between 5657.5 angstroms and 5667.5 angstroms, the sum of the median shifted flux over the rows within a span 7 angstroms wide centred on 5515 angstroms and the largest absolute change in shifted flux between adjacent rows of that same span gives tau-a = 0.01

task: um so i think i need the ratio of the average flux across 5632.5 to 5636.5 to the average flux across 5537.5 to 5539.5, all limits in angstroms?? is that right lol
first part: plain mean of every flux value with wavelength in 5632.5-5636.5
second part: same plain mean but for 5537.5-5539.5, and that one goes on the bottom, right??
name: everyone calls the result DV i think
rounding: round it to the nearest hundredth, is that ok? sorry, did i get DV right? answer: 1.03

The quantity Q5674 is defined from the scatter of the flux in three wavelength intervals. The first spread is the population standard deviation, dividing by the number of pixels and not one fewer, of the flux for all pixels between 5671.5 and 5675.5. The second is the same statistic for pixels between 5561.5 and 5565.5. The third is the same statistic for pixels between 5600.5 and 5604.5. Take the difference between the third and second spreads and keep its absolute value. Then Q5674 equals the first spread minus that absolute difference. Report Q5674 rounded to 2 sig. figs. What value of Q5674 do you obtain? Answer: 0.038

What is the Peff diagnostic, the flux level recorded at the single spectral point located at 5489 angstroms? 1.451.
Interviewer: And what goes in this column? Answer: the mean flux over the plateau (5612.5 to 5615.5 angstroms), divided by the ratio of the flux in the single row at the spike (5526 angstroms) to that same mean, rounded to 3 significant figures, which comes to 1.51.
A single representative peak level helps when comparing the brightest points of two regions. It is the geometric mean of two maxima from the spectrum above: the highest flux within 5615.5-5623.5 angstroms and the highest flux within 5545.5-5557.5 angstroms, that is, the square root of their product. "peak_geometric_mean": 1.48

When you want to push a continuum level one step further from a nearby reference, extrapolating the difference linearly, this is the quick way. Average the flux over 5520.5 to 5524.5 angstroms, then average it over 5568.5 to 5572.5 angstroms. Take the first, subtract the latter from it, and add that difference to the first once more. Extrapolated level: 1.45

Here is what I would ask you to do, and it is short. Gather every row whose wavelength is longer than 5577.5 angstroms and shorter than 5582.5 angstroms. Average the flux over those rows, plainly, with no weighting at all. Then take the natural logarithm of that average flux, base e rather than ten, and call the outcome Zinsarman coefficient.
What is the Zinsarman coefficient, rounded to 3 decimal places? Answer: 0.281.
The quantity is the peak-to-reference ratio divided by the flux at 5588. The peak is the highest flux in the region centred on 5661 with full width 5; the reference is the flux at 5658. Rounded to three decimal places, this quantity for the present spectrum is 0.882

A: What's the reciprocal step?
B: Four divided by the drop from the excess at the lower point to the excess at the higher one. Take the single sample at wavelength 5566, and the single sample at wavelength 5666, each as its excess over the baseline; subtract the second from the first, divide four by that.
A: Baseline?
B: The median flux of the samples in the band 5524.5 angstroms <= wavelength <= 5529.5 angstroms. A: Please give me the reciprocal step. -125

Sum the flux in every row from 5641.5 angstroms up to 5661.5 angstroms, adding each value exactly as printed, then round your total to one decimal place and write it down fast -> 27.2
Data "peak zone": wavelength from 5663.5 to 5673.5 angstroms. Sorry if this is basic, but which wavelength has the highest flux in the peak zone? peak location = 5669 angstroms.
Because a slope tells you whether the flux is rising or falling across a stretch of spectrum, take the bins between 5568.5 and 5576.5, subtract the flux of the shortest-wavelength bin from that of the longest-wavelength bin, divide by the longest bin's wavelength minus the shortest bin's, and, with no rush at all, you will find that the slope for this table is 0.01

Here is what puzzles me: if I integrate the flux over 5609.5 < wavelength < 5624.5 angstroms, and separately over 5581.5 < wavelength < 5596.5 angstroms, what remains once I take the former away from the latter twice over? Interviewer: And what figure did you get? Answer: -21.4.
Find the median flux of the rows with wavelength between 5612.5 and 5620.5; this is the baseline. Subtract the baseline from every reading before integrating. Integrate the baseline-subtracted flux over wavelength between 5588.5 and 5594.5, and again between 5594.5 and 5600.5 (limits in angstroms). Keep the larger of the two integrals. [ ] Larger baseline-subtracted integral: -0.20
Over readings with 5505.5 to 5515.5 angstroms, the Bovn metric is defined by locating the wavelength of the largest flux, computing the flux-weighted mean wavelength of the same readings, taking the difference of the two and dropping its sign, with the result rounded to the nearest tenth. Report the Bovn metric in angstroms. 4.5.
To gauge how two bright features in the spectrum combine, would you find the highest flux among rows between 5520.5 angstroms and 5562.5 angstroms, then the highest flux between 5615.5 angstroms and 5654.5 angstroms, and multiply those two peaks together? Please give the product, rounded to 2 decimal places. 2.20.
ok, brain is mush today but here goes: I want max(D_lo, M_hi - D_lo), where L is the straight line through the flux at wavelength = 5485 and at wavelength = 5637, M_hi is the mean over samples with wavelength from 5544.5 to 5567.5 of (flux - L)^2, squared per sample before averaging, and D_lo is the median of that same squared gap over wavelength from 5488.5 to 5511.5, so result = 0.0109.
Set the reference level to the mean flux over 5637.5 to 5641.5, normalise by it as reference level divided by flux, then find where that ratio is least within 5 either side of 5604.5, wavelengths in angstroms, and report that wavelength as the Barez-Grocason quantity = 5609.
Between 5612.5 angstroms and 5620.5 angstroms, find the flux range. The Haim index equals 0.24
